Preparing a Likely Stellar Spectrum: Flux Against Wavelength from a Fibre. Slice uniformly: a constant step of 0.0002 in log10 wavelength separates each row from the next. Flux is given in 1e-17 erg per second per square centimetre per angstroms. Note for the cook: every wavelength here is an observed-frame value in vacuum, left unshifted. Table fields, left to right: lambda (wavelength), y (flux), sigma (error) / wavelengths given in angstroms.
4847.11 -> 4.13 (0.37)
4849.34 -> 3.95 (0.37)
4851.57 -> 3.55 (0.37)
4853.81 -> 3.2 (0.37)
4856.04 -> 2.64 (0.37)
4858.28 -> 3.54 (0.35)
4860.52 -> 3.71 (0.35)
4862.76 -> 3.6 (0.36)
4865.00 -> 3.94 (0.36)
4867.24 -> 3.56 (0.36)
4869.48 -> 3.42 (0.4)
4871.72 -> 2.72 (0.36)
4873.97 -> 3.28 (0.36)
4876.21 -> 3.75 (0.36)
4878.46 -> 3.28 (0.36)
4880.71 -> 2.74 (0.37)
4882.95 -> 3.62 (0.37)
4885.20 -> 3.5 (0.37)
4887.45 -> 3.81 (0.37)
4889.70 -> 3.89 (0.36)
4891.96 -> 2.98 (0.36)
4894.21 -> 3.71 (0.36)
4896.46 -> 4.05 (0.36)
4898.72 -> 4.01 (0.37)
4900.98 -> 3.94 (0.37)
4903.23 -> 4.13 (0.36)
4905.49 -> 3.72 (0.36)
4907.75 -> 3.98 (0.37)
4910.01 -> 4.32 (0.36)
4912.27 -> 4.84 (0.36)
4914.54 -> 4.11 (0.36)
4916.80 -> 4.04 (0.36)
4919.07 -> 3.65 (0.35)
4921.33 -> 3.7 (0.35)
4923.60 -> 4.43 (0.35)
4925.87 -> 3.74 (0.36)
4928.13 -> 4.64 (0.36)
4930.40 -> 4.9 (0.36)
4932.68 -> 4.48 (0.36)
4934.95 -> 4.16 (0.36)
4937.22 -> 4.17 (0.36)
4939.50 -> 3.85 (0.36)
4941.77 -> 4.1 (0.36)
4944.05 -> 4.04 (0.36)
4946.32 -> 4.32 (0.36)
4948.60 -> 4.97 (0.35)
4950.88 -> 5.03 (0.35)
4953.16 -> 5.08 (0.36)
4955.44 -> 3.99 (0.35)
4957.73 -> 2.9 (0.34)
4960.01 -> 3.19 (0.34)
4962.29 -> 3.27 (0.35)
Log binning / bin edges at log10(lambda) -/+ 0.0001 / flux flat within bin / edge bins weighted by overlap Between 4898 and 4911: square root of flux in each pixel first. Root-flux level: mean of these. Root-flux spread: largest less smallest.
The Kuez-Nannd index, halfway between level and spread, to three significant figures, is 1.08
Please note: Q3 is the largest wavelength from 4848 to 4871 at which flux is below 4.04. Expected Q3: 4869.48 angstroms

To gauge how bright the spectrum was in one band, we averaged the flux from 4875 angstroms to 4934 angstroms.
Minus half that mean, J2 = -1.96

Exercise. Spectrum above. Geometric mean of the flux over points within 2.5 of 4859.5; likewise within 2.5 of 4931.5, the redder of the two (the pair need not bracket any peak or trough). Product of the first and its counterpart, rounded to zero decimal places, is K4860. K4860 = 17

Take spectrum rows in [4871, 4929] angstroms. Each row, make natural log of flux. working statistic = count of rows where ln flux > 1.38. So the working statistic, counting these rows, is 10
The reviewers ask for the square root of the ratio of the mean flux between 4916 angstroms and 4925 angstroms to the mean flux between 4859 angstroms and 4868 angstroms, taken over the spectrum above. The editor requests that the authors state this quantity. 1.03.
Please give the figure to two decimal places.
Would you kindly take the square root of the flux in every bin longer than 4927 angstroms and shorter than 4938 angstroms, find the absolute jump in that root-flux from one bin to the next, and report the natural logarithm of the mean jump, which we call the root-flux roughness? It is -2.83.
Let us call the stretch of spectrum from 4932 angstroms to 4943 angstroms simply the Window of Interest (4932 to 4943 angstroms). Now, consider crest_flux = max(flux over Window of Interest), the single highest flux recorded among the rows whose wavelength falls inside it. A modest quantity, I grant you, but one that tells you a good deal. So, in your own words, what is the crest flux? 4.48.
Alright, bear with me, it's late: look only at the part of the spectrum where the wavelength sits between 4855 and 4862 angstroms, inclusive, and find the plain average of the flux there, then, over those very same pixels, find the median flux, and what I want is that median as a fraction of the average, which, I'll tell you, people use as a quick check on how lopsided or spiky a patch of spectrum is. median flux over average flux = 1.07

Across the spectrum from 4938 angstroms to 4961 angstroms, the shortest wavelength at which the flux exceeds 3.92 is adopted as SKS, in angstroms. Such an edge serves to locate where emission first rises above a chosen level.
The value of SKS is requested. 4941.77 angstroms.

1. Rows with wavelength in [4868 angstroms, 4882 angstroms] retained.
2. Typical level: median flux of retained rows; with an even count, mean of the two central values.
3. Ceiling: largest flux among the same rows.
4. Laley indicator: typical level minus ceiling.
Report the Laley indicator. -0.47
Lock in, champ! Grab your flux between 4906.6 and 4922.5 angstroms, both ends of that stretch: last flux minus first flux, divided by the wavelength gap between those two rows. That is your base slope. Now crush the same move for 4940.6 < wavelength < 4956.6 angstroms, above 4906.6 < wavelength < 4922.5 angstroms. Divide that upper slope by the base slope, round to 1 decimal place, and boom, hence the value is 0.4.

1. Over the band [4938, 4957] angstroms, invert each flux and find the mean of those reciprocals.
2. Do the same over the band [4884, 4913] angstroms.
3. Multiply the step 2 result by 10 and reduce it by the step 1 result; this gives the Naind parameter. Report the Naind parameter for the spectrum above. 2.36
